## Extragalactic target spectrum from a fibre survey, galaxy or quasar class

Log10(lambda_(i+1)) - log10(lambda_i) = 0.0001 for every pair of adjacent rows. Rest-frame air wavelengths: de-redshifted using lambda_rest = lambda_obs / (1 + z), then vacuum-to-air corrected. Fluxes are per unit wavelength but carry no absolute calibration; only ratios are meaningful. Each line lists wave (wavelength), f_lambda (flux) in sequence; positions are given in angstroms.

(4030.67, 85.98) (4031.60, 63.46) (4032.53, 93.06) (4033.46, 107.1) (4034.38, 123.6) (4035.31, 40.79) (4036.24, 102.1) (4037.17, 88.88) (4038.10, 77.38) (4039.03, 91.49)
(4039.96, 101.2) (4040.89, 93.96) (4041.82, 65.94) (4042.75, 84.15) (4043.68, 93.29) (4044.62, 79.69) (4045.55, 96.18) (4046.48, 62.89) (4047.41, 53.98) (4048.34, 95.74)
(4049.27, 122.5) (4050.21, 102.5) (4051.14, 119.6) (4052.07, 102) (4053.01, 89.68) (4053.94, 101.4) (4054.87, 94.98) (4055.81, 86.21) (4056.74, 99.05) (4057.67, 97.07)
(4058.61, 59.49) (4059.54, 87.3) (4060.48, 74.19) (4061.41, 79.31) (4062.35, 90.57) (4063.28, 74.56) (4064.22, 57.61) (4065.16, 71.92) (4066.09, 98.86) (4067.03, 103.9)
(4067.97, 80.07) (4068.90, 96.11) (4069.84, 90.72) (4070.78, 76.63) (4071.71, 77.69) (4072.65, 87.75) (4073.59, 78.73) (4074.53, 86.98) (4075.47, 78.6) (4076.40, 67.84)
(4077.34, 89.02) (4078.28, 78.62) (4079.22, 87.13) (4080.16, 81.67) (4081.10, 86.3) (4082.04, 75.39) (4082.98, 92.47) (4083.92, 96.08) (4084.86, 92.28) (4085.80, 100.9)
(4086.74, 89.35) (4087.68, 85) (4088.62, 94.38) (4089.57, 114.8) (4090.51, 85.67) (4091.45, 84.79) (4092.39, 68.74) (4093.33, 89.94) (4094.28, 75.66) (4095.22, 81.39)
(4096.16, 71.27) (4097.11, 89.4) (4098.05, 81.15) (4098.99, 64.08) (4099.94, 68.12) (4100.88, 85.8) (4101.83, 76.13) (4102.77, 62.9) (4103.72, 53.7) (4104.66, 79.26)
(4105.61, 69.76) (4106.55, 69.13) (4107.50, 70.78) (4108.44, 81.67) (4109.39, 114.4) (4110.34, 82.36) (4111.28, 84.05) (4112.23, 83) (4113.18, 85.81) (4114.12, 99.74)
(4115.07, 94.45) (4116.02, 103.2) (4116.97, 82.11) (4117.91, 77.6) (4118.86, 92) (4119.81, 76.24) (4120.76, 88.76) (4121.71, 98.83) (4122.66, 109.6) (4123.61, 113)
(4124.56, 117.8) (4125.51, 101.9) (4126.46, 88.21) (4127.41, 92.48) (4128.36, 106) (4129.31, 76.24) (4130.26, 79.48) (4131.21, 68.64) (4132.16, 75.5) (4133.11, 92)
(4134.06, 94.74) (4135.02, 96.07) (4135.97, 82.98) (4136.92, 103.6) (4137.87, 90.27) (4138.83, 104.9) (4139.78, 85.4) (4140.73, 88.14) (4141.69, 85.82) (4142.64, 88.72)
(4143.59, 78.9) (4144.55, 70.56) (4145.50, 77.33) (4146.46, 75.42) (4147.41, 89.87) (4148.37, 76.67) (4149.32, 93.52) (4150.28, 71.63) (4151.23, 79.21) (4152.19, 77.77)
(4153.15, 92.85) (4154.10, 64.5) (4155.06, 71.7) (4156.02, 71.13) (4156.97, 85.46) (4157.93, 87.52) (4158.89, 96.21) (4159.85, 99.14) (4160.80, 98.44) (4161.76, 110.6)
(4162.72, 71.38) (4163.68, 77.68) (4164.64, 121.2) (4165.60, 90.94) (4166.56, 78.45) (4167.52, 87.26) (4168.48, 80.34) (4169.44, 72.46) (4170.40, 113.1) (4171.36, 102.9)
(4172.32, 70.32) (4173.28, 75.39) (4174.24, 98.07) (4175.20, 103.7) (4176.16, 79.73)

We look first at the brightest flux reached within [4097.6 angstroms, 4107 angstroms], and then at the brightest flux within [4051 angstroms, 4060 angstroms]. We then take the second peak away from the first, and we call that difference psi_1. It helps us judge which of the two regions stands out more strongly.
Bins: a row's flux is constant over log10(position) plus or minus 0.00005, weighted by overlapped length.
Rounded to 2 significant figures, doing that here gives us -34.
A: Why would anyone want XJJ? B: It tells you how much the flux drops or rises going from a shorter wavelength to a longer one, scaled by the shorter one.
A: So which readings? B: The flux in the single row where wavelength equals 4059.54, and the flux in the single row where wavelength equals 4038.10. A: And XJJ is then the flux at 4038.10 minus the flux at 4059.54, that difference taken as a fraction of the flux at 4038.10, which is -0.13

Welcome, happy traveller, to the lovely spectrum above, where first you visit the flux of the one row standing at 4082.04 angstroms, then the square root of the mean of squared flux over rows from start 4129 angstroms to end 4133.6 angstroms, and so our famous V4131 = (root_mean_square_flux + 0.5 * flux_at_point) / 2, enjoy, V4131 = 58.2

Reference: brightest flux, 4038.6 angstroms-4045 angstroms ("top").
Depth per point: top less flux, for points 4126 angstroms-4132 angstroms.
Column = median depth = 17.4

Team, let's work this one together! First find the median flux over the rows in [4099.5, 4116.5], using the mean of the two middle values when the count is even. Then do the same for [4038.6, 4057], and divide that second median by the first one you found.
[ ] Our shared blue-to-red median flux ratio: 1.15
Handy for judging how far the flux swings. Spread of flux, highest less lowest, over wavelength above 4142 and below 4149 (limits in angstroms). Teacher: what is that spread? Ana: 19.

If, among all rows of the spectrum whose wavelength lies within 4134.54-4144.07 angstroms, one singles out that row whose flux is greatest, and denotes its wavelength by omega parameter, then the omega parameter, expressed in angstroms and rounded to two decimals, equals 4138.83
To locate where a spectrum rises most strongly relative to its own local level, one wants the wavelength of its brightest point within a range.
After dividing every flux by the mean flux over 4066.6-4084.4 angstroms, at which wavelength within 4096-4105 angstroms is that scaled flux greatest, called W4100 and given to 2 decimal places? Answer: 4097.11 angstroms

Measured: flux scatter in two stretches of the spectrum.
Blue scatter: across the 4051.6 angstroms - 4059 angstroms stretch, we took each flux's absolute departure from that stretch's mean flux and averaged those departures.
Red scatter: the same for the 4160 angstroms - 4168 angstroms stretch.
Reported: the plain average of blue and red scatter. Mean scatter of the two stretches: 11.6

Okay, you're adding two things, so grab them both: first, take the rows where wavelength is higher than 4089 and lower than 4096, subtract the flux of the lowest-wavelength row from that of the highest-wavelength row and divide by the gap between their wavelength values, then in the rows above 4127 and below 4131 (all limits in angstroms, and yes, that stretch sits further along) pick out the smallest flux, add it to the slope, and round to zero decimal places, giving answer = 70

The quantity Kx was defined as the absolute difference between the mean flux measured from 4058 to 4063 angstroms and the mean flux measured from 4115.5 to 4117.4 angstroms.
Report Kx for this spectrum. 14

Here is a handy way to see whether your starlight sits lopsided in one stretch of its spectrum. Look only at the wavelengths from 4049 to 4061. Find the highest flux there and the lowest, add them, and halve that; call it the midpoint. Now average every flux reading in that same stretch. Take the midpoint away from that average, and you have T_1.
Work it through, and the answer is 4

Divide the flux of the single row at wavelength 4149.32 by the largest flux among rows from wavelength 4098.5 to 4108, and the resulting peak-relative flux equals 1.09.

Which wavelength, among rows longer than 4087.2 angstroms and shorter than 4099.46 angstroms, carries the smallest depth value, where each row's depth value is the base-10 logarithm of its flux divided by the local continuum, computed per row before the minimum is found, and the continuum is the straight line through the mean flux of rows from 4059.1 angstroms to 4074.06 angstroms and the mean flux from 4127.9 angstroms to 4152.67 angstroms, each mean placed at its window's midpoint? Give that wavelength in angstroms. 4098.99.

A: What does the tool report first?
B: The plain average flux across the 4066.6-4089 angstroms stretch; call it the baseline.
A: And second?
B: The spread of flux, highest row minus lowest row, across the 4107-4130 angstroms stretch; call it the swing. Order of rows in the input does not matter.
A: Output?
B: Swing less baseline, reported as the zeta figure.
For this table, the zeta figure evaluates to -39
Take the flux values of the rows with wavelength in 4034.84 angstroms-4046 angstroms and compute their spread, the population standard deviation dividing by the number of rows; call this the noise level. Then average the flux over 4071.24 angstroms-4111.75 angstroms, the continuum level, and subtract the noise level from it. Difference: 66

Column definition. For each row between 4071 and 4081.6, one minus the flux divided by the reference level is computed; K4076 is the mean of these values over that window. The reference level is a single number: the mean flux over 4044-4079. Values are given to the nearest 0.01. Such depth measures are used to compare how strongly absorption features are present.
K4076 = 0.05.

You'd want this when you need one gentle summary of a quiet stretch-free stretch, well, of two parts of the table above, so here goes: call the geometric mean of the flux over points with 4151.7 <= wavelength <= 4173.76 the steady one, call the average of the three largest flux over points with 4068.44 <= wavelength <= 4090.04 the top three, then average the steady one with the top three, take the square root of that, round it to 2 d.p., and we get 9.73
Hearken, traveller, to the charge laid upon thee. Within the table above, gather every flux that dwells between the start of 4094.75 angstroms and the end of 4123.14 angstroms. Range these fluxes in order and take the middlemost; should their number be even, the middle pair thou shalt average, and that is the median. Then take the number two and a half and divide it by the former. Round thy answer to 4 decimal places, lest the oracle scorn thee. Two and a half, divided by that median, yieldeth 0.0305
